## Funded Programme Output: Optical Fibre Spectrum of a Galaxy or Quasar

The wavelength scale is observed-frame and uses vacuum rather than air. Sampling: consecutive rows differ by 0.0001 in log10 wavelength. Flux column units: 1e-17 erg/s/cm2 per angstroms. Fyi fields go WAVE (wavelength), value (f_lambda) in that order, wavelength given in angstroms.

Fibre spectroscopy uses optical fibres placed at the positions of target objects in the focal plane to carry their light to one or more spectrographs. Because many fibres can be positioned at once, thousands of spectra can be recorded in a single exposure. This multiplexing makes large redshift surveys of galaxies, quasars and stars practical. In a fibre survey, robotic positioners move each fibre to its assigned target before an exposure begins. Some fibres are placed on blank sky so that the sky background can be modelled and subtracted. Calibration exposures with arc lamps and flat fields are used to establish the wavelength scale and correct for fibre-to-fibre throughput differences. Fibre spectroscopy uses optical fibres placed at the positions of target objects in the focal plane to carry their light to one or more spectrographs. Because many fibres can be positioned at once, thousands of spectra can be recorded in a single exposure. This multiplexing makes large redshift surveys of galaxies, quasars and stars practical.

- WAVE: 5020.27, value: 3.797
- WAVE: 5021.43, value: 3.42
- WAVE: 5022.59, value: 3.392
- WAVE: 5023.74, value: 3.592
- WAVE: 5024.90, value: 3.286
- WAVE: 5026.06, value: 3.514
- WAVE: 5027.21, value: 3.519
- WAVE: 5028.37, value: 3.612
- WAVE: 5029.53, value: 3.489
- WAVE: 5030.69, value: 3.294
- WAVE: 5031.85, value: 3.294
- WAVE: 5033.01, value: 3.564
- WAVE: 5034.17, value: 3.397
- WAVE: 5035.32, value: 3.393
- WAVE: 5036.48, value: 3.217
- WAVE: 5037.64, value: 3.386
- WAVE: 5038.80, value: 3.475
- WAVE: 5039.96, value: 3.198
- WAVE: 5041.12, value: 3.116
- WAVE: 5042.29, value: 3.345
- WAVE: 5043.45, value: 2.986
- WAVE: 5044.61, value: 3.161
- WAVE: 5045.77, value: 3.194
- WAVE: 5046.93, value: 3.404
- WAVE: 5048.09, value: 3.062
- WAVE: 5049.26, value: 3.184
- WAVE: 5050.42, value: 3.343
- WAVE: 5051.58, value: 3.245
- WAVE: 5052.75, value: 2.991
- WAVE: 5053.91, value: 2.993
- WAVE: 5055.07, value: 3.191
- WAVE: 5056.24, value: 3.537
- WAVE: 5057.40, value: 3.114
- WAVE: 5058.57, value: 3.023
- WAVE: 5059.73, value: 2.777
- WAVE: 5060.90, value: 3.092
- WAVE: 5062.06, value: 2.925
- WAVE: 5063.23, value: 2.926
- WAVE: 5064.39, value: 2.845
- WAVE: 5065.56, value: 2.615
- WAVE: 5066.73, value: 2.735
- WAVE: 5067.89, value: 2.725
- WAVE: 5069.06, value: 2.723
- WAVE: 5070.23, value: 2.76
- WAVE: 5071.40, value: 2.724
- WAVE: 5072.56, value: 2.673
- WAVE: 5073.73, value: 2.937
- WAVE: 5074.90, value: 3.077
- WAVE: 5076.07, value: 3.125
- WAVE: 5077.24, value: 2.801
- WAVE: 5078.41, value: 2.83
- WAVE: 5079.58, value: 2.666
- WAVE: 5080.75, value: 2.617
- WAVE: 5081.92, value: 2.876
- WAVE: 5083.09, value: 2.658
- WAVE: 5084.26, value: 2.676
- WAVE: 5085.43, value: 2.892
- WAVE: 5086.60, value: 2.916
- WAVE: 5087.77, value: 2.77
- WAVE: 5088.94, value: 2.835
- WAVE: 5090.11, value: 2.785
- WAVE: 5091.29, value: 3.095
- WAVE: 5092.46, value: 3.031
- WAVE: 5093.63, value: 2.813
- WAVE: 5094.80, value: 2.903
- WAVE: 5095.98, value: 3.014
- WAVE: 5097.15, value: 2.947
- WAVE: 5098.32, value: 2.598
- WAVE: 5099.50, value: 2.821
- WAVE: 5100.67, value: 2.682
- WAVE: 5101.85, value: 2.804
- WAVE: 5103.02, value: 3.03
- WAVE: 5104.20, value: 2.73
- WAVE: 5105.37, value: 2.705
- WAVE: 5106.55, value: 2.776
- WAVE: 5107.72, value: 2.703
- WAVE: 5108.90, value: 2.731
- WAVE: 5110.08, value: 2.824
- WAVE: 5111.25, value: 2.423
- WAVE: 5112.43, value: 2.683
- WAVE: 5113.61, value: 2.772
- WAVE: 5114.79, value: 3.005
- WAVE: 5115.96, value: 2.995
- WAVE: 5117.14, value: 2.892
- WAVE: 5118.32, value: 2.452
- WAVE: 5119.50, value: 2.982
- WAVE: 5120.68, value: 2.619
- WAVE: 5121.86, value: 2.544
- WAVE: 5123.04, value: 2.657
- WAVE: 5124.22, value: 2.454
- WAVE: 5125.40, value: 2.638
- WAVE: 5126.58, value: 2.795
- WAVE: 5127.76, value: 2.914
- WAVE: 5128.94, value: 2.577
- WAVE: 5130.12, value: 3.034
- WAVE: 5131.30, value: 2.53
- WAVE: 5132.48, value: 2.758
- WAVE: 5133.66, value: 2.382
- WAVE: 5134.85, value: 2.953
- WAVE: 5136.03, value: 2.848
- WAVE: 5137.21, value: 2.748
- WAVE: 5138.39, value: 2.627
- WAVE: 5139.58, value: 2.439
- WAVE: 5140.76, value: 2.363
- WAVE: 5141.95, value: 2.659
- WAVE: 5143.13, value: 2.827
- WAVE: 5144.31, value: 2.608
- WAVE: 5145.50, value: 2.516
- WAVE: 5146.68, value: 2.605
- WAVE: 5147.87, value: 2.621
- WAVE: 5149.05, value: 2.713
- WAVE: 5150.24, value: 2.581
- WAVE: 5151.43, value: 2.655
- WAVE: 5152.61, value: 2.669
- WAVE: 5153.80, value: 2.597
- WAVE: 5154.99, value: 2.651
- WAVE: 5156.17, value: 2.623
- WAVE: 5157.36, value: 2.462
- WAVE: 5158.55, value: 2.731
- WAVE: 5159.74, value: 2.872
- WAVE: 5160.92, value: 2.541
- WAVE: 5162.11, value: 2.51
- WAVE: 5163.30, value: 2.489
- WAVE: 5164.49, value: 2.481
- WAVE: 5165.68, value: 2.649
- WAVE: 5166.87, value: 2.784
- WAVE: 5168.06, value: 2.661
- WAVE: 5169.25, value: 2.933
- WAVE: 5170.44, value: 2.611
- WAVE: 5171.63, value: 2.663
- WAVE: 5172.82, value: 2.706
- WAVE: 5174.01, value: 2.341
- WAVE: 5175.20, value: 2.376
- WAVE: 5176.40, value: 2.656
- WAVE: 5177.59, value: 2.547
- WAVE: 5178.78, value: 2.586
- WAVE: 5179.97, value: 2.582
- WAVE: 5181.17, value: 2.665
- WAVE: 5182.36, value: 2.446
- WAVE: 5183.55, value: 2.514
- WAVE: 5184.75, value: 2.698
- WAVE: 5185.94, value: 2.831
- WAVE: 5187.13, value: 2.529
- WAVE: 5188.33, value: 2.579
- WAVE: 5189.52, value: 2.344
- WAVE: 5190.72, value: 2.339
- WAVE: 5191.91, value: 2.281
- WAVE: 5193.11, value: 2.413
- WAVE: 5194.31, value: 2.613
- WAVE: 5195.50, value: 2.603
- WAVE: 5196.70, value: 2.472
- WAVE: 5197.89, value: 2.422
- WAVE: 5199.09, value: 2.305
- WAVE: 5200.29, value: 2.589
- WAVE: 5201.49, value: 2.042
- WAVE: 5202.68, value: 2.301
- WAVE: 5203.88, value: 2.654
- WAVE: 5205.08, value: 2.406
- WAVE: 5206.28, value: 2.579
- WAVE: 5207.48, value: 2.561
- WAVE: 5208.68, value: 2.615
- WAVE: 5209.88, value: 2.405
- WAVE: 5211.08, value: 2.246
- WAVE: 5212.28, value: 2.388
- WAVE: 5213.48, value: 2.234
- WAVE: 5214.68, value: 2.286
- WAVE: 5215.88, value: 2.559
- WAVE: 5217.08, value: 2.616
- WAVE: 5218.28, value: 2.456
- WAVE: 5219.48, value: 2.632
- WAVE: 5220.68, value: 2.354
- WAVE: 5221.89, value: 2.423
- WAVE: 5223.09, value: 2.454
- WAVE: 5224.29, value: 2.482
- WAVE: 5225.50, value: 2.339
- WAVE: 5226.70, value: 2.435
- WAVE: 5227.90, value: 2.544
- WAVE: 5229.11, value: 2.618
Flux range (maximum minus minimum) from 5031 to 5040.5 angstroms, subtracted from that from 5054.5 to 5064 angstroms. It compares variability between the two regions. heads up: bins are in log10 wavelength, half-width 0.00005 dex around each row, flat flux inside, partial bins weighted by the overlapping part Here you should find 0.39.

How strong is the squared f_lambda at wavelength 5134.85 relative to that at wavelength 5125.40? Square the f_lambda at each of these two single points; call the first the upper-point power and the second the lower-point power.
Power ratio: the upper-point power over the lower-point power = 1.3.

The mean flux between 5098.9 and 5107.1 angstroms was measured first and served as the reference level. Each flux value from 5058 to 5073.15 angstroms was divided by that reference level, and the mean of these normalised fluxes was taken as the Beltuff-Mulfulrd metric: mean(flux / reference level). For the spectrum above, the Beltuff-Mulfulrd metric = 1.01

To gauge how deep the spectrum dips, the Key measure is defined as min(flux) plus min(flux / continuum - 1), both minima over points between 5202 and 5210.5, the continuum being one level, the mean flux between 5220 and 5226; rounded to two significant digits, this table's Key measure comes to 2.3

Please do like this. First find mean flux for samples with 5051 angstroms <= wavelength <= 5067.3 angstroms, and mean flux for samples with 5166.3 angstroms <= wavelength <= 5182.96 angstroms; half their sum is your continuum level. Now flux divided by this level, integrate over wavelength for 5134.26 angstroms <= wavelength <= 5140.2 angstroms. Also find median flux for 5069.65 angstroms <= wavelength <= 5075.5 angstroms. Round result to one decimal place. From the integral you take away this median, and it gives 3.0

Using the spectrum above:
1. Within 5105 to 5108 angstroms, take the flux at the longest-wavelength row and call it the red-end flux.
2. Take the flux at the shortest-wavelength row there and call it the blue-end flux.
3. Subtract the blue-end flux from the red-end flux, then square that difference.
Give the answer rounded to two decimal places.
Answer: 0.00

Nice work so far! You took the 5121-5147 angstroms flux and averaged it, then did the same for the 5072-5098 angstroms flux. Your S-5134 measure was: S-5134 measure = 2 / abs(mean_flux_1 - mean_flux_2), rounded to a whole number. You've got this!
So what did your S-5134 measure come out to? 10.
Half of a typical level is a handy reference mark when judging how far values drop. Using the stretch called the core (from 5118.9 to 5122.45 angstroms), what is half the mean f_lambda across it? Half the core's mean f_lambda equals 1.36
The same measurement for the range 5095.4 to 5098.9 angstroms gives 1.43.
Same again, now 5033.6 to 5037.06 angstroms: 1.67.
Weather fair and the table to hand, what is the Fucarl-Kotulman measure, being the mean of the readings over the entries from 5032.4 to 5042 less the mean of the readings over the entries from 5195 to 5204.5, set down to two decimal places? 0.92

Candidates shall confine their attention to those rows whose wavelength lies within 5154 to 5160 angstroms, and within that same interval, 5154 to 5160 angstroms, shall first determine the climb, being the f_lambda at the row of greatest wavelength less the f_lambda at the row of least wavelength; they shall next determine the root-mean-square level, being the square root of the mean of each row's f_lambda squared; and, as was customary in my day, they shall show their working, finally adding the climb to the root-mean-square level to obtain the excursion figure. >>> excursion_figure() 2.89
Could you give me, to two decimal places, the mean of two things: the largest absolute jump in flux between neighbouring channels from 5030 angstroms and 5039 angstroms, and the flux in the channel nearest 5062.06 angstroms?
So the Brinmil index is 1.60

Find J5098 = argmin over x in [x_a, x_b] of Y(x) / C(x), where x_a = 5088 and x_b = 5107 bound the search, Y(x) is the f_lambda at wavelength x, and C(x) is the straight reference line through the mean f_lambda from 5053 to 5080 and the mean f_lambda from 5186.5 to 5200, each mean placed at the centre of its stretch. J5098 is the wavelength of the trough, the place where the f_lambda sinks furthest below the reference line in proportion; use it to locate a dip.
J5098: 5098.32 angstroms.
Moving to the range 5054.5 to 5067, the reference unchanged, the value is 5065.56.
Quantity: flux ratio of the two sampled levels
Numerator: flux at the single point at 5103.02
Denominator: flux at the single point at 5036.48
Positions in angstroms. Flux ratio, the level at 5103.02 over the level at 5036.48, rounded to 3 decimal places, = 0.942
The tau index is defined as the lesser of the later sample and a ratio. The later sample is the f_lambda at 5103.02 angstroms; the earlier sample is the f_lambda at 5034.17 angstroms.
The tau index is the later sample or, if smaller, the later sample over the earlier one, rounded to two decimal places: 0.89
